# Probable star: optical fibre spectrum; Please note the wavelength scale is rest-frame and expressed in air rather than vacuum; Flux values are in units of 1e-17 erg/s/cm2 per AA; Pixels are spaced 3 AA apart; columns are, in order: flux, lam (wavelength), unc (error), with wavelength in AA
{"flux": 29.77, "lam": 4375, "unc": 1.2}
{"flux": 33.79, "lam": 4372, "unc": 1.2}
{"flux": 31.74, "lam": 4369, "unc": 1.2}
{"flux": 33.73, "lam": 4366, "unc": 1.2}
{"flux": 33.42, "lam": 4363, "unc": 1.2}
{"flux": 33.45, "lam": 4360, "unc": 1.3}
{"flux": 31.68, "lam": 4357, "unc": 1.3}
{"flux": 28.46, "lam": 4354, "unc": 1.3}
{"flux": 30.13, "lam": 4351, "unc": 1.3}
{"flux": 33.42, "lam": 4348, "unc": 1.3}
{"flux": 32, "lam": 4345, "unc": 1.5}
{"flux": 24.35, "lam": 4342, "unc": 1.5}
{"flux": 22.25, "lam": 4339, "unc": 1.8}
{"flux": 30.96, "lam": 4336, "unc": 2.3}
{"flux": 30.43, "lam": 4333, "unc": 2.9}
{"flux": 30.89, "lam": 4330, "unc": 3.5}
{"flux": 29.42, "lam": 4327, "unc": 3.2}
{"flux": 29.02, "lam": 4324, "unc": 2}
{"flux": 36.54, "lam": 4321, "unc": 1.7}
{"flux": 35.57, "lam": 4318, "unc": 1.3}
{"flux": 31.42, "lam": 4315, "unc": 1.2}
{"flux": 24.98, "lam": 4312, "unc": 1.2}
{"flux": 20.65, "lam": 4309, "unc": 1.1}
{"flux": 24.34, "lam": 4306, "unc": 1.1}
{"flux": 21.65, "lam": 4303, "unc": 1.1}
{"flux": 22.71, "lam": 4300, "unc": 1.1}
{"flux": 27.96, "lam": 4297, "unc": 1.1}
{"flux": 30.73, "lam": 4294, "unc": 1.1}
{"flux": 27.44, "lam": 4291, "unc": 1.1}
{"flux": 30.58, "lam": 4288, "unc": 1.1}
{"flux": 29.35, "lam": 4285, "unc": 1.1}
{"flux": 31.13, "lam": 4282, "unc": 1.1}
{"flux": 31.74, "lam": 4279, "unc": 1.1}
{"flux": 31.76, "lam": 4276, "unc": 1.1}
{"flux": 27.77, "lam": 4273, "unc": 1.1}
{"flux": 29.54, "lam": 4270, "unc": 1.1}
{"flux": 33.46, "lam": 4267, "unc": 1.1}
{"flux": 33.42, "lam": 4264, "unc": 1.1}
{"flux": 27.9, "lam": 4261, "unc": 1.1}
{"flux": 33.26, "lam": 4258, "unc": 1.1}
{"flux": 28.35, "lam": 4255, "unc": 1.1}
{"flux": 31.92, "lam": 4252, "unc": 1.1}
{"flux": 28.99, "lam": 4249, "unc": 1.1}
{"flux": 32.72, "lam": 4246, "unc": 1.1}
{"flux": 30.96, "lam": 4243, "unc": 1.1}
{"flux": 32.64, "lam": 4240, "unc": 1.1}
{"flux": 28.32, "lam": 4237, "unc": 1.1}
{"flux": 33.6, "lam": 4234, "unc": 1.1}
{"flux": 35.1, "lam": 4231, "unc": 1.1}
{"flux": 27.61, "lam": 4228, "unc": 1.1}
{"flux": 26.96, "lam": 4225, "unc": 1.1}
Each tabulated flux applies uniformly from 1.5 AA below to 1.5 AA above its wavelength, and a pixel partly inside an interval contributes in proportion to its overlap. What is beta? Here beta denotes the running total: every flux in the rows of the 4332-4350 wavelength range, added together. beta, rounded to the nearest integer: 173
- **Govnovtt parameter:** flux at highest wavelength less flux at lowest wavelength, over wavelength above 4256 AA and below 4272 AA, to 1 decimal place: -3.7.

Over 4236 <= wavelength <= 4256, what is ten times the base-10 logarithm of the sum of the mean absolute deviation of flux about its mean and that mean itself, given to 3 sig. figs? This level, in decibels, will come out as 15.1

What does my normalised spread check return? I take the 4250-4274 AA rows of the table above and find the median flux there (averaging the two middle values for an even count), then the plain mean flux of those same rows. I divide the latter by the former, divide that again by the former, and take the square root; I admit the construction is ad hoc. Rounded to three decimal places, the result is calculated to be 0.180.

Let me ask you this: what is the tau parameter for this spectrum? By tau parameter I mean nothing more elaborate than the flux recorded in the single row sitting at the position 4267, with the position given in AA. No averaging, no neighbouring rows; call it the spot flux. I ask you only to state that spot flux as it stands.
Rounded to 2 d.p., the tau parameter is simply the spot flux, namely 33.46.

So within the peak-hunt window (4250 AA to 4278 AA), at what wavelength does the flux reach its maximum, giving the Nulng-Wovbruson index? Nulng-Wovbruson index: 4267 AA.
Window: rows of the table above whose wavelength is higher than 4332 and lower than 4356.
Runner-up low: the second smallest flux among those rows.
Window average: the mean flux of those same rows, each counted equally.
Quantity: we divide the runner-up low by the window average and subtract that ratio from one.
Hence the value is 0.16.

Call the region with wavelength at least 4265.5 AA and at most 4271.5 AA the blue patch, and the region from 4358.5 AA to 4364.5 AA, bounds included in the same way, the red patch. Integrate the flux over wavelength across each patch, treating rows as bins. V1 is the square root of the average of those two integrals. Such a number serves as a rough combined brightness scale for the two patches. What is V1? 14.0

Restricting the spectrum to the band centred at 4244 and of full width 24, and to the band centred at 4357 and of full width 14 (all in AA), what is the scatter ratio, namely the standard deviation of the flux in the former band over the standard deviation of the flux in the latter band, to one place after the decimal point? 1.0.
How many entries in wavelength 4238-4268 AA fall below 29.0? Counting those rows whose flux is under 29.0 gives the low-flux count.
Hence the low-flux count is 3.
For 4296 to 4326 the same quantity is 6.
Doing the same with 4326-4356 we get 3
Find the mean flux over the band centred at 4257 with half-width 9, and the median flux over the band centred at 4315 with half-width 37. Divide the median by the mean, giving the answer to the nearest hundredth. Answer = 0.98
